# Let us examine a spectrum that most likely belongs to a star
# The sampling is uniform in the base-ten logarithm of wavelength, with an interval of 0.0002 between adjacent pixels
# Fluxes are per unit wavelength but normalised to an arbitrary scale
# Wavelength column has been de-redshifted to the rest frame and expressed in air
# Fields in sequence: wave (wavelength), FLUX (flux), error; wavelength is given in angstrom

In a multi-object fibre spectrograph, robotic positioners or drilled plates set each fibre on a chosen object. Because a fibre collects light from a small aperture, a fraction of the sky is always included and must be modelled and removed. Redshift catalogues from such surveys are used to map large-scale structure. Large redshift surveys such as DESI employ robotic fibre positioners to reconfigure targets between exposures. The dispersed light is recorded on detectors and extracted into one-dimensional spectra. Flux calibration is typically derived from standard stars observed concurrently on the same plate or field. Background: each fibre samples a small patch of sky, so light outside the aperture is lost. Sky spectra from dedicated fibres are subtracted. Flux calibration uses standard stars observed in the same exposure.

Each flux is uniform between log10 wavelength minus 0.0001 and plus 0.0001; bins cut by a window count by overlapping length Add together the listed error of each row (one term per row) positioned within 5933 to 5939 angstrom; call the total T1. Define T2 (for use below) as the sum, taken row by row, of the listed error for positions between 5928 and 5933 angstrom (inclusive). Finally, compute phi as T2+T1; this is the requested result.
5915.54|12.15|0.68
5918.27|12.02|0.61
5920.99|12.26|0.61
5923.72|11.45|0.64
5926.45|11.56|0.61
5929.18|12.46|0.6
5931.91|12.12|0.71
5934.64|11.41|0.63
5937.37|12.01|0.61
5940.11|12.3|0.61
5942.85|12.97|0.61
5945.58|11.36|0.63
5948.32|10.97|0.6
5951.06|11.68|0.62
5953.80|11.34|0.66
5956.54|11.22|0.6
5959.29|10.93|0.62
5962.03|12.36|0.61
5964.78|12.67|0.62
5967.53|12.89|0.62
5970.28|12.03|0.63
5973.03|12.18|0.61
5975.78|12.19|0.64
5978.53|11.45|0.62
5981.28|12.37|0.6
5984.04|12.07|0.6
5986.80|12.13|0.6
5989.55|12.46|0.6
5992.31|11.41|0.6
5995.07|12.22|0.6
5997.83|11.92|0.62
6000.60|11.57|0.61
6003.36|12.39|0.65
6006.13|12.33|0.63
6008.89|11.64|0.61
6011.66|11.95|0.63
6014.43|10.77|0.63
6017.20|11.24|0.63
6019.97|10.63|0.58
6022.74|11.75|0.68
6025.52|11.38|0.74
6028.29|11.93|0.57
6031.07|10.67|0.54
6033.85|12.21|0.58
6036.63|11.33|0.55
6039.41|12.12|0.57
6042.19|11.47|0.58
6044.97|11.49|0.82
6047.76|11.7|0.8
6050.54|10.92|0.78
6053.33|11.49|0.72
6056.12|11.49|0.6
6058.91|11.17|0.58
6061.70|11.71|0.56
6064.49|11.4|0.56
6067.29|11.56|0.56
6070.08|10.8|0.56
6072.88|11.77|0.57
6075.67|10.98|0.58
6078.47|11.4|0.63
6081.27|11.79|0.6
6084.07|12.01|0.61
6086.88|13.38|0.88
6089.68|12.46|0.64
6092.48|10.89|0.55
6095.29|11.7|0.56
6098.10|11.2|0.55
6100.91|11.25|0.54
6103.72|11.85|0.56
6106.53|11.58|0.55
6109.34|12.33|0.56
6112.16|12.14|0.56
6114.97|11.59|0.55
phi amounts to 2.55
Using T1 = 1.24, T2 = 1.31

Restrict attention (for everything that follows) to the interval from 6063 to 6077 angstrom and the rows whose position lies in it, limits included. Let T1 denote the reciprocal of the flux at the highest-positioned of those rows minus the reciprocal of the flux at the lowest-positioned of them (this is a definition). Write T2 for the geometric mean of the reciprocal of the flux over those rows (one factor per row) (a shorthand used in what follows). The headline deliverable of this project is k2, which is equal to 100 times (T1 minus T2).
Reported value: -8.5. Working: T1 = 0.003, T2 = 0.0885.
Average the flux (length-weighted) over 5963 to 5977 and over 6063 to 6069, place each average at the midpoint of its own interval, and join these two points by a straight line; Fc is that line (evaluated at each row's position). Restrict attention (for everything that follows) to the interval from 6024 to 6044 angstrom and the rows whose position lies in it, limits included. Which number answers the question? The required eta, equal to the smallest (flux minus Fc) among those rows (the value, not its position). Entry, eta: -1.1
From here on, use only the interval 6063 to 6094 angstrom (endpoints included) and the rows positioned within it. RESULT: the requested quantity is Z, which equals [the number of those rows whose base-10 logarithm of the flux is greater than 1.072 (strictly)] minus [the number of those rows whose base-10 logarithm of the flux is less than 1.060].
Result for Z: -2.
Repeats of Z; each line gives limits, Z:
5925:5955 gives 1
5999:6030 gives 0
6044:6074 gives -4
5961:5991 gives 9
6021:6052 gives -2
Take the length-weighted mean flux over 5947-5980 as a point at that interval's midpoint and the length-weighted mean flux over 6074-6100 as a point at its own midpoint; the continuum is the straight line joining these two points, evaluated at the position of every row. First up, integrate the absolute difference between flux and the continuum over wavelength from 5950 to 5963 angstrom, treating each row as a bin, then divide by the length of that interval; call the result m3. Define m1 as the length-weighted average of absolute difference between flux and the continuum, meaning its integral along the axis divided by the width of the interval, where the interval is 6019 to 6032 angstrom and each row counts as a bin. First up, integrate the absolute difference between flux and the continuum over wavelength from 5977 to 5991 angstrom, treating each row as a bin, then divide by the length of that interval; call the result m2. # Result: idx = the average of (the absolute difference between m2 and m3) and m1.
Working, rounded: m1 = 0.54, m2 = 0.43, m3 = 0.550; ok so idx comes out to 0.33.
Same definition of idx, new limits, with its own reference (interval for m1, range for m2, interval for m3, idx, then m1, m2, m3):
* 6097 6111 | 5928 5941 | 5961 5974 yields 0.30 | 0.38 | 0.38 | 0.607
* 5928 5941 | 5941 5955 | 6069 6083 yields 0.30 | 0.38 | 0.62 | 0.412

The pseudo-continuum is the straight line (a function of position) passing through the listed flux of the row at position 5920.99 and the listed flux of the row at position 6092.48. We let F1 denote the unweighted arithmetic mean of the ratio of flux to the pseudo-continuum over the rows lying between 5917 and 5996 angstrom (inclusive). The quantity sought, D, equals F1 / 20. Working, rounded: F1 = 1.00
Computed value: 0.0499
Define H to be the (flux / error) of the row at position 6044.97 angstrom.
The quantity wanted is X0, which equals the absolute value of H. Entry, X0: 14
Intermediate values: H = 14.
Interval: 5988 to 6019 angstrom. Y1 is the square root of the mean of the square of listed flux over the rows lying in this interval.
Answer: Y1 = 11.8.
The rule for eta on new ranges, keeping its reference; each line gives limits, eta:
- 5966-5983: -0.9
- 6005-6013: -0.4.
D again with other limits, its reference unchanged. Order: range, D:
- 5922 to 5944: 0.0495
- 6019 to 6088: 0.0515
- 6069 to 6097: 0.0534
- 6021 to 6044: 0.0510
